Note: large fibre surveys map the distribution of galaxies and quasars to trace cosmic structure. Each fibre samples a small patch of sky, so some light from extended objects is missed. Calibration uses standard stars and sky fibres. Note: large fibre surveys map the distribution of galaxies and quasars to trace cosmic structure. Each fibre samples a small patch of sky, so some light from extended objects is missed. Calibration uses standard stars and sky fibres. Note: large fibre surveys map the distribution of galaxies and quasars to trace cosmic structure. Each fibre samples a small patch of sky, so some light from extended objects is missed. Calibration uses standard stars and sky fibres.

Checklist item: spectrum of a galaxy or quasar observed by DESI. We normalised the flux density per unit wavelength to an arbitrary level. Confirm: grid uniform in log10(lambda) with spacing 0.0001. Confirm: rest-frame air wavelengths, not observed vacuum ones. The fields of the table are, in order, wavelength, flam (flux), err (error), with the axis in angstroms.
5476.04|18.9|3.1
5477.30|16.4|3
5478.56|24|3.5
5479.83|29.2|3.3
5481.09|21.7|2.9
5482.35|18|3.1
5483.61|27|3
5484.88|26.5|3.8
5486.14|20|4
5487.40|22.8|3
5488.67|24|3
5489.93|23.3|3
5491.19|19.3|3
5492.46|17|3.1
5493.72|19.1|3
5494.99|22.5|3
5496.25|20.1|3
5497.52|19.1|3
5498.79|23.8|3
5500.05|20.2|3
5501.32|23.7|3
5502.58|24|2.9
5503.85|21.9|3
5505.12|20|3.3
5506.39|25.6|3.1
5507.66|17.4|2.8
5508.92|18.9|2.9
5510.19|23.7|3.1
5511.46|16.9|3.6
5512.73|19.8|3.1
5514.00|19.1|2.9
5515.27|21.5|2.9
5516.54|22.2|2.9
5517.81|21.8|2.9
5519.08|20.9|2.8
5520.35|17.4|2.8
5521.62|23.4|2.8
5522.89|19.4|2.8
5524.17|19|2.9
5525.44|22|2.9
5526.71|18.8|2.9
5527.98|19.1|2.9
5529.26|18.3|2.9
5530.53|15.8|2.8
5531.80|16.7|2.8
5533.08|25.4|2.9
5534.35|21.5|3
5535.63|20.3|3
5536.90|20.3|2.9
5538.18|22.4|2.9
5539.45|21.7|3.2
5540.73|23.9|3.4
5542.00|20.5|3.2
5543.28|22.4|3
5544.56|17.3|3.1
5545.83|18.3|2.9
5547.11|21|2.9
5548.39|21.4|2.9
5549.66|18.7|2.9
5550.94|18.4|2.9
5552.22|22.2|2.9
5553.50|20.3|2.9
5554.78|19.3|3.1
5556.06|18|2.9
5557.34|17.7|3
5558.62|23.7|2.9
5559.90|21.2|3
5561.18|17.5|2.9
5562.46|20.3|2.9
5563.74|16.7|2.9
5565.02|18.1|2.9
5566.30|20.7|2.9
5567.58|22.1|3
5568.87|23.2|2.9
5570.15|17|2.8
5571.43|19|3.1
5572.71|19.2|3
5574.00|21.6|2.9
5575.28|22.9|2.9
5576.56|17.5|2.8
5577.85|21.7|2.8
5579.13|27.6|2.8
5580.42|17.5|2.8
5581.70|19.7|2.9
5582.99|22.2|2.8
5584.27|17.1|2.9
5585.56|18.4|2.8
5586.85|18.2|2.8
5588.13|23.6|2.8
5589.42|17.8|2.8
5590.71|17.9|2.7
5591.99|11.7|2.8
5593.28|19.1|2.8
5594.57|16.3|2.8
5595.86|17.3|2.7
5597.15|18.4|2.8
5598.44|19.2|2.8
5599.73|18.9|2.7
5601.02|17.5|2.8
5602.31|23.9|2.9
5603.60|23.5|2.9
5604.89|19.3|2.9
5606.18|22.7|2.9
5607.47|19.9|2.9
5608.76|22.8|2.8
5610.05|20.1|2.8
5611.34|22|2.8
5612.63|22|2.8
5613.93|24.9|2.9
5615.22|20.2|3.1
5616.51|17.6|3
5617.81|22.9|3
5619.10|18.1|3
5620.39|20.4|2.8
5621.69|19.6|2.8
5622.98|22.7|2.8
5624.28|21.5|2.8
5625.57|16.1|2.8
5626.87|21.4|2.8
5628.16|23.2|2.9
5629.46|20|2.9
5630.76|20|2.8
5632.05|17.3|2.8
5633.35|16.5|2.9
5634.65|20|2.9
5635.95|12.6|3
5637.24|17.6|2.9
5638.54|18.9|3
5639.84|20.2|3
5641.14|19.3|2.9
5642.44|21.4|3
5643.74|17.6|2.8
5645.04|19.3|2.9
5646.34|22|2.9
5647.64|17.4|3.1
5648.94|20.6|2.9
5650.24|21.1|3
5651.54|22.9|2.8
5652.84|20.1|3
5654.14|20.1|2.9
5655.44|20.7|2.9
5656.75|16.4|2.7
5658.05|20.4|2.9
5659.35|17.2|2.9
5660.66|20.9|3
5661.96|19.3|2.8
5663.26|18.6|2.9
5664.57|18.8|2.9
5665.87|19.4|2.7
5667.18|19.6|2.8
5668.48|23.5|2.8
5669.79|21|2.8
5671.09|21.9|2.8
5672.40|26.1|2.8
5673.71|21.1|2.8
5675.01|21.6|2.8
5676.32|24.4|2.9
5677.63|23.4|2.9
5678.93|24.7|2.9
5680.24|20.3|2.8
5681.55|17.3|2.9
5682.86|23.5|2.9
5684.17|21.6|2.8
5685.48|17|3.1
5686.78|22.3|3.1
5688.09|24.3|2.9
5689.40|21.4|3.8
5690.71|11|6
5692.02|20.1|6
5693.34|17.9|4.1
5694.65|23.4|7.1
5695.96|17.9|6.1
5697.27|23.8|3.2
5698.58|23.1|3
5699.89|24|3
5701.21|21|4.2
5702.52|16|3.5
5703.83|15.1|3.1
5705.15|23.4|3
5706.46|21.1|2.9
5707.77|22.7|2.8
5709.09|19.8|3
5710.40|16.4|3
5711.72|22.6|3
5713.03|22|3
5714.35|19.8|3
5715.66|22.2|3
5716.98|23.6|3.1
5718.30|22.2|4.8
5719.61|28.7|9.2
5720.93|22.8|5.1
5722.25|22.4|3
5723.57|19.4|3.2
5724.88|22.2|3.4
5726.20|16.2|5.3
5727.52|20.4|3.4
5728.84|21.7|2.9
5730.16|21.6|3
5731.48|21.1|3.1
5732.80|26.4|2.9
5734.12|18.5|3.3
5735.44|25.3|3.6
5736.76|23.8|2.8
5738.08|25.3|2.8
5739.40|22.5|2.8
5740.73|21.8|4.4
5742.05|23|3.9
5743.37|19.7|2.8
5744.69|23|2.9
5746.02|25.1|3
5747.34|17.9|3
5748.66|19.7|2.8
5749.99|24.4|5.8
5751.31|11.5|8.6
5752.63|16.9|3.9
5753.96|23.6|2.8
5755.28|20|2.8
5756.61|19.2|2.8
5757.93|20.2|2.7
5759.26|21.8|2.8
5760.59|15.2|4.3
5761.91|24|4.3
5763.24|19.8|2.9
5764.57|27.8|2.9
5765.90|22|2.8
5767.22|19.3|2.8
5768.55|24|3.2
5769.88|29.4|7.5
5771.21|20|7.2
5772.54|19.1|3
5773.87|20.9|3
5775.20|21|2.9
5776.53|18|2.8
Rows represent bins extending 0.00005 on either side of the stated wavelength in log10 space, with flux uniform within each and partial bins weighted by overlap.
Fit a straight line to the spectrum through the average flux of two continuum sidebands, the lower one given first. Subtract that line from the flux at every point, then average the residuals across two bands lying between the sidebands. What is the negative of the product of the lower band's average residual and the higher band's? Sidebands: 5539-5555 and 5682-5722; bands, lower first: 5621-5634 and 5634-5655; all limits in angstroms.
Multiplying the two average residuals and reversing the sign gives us -1.2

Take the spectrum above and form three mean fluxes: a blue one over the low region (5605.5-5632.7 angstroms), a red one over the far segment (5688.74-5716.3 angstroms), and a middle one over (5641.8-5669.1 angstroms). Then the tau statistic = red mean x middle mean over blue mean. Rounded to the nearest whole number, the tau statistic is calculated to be 19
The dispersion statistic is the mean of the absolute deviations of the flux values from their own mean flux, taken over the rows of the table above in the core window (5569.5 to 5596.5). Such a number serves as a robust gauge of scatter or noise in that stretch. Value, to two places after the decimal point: 2.37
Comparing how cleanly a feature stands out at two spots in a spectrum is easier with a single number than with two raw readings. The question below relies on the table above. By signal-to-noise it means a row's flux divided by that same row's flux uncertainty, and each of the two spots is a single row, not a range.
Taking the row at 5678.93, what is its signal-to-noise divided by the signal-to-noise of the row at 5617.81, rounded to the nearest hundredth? 1.12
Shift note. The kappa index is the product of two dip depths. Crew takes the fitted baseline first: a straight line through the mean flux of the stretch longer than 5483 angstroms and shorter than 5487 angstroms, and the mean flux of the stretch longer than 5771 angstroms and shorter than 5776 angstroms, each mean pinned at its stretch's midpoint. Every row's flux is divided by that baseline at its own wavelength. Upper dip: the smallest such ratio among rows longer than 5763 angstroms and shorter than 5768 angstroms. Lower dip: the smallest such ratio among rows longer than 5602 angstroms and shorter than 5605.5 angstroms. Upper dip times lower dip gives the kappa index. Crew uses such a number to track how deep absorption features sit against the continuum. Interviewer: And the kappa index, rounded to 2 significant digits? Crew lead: 0.81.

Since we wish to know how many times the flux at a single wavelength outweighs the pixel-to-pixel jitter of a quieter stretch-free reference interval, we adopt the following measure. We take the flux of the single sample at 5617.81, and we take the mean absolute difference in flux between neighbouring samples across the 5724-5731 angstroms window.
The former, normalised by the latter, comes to 7.9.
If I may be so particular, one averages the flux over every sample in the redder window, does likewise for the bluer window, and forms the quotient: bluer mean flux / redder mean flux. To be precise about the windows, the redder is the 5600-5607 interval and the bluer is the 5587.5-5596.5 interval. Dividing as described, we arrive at 0.83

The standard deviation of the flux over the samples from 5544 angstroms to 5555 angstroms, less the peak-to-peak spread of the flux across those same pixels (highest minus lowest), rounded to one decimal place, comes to -3.3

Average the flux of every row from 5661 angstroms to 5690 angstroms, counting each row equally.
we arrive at 21.4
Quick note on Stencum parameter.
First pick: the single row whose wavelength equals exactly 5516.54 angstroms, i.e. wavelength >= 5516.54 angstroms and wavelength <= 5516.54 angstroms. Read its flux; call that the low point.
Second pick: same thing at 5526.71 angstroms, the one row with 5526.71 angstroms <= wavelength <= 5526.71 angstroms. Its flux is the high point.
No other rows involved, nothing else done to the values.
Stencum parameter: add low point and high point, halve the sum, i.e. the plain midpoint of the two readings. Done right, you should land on 20.5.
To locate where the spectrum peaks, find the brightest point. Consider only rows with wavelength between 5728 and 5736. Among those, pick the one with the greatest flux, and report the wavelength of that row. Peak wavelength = 5732.80 angstroms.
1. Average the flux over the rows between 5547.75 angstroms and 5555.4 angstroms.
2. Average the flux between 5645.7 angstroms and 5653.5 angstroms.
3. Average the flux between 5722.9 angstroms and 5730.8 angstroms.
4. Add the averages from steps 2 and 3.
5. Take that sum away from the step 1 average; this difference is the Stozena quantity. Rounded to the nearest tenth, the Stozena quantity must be -20.9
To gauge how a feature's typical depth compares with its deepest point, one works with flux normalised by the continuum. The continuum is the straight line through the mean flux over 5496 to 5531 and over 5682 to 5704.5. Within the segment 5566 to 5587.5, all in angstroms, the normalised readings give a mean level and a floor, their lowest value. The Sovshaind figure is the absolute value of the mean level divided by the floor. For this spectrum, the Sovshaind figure 1.20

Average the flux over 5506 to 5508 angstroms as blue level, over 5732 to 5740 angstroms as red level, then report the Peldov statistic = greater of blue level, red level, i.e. 23.6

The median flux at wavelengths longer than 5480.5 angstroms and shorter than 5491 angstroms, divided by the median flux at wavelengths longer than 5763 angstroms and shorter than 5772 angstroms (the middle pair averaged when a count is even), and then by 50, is 0.0210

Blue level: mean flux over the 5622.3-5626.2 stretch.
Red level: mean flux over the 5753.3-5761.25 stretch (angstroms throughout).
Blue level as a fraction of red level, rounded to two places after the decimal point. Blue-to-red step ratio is 1.01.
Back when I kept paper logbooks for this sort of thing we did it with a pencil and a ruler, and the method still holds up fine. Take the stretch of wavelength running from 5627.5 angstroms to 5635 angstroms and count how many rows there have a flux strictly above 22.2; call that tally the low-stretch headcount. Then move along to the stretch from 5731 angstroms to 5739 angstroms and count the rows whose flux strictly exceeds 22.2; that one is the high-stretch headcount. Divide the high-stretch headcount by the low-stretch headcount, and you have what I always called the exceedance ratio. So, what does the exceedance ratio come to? 4.0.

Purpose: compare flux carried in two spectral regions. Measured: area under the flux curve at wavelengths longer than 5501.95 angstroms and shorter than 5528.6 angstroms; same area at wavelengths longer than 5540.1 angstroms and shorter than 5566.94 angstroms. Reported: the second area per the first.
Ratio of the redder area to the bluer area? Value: 0.97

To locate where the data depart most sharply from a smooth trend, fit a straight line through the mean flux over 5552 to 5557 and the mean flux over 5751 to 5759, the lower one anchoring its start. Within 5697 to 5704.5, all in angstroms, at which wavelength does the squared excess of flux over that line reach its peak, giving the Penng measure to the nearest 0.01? 5699.89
